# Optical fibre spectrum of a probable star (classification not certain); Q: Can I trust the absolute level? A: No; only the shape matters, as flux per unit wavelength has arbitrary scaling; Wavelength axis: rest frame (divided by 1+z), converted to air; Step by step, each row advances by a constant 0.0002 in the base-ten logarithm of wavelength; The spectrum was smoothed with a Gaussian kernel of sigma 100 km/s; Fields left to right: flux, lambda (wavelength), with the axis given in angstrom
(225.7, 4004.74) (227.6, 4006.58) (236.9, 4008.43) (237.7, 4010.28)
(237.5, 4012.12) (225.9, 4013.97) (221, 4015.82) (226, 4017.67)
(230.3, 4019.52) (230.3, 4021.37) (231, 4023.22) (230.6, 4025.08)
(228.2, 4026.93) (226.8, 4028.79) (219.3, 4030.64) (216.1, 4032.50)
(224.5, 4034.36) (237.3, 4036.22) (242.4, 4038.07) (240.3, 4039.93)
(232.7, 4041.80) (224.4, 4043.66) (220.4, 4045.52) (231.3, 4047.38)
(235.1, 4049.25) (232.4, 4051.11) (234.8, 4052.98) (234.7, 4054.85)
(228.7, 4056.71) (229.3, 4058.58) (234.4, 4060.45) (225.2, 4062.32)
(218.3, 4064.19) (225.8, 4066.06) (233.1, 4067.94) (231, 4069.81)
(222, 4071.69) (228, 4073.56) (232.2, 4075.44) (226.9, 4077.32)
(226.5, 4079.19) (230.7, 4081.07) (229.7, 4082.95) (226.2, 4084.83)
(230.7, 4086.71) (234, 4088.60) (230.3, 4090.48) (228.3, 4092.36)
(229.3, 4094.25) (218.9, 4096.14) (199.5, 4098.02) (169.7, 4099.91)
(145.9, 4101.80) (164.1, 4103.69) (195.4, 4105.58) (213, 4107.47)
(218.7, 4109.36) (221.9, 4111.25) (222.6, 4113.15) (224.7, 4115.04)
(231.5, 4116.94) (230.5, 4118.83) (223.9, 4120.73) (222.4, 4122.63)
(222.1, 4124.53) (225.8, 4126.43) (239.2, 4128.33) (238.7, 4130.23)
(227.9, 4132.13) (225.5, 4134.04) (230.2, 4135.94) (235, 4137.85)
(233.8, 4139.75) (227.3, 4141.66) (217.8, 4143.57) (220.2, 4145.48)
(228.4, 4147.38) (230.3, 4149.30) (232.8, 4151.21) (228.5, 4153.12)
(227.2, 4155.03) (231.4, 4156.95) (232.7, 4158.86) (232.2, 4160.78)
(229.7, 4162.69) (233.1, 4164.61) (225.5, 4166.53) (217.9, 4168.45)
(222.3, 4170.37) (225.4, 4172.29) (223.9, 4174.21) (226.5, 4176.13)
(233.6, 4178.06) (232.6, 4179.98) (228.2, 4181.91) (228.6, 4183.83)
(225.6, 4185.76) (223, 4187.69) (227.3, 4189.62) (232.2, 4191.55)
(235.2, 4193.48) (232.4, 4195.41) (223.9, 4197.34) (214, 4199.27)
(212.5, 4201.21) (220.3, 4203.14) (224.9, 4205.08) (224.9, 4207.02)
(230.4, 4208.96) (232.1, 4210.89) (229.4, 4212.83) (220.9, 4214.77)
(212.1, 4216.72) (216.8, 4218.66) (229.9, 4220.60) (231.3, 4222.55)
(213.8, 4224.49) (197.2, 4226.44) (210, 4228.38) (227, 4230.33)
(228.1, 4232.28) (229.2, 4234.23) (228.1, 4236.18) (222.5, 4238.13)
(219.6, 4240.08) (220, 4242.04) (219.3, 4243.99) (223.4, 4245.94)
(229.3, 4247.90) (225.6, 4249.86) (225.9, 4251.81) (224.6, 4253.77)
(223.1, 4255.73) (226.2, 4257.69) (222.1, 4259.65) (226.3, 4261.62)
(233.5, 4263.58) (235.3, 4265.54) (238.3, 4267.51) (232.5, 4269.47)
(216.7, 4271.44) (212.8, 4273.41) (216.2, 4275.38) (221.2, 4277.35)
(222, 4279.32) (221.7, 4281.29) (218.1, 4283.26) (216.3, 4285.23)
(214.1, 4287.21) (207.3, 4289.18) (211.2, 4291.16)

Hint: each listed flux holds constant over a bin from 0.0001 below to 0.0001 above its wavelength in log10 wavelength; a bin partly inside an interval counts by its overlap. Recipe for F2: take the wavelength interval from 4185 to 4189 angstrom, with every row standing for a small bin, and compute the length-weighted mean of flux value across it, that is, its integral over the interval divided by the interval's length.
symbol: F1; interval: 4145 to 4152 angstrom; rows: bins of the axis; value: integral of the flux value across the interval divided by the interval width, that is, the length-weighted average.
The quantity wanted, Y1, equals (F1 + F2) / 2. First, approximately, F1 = 228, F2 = 224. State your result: 226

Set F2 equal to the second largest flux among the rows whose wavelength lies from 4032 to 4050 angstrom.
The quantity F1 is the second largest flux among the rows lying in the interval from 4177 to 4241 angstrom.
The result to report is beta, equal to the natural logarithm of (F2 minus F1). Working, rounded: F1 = 233.6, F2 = 240.3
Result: 1.9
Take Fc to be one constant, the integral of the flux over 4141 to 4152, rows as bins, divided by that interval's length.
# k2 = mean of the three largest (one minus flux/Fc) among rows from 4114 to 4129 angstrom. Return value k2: 0.014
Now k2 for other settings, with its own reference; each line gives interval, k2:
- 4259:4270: -0.004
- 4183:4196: 0.003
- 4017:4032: 0.008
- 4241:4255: 0.022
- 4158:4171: 0.018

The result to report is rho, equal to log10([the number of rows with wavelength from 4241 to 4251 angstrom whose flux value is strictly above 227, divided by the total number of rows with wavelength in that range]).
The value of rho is -0.7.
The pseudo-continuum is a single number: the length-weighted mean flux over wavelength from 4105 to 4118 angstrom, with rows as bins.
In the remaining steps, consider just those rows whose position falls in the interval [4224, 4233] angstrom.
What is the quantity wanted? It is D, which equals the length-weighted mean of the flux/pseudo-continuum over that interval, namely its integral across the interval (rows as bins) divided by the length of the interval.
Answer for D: 0.98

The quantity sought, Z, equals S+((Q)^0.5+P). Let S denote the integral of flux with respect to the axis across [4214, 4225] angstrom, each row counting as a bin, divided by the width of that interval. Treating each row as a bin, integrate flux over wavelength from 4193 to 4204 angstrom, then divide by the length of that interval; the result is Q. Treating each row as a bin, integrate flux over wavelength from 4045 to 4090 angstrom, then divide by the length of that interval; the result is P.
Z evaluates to 465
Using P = 229.3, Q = 223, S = 221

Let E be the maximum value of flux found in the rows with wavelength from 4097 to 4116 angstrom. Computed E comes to 224.7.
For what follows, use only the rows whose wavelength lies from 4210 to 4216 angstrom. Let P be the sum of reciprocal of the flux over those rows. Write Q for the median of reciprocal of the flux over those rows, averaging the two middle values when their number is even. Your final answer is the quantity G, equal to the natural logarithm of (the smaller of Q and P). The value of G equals -5.44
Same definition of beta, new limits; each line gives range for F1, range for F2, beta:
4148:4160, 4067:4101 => -0.9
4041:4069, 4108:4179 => 1.4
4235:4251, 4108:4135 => 2.4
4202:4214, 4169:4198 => 1.2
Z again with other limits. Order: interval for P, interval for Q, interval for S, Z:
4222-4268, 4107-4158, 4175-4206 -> 465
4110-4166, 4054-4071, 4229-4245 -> 467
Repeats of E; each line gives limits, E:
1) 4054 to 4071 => 234.7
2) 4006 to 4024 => 237.7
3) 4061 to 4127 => 234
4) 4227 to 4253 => 229.3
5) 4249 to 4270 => 238.3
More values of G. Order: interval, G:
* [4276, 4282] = -5.40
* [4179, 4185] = -5.43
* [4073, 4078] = -5.43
